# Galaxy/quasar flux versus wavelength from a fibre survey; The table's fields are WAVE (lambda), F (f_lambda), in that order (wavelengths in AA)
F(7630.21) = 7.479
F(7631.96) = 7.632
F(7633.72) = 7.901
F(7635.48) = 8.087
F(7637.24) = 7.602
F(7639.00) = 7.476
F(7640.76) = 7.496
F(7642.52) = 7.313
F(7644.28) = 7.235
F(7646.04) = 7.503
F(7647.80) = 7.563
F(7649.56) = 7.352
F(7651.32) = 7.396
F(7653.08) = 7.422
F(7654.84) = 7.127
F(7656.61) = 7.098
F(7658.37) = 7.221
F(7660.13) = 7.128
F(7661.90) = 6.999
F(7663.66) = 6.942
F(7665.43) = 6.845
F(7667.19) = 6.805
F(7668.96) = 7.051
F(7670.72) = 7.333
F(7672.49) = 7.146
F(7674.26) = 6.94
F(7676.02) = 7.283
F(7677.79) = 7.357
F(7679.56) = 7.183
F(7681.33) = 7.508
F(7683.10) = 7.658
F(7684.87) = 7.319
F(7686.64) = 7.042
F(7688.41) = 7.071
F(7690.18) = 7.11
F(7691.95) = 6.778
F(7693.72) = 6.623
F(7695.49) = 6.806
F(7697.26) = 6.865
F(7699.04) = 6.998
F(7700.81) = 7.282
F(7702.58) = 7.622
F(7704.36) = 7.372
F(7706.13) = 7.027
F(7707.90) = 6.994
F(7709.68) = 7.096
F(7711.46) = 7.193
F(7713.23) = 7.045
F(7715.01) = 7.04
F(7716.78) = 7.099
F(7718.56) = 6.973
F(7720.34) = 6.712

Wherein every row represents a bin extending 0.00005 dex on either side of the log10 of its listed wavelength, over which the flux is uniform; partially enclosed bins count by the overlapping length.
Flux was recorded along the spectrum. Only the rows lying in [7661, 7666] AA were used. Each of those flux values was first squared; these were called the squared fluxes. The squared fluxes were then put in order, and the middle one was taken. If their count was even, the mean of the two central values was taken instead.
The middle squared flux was 48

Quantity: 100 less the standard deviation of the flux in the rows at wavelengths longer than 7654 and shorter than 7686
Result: 99.78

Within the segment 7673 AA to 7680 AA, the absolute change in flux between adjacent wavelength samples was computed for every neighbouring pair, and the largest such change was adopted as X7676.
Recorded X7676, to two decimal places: 0.34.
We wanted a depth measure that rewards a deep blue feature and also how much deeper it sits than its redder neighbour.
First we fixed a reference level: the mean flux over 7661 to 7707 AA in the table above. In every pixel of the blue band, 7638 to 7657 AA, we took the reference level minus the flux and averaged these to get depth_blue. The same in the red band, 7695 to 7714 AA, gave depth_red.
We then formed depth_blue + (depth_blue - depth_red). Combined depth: -0.5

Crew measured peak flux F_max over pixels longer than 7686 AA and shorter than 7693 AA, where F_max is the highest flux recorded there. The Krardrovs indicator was 7.11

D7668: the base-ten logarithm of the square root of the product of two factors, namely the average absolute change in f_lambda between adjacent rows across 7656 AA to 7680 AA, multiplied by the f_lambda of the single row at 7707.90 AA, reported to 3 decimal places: 0.021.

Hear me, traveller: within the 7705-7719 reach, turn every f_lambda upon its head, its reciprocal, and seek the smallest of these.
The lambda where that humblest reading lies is 7711.46 AA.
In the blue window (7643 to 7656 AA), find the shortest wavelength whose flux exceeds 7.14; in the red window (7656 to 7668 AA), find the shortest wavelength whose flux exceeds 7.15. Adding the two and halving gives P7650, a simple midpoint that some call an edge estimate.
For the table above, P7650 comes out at 7651.3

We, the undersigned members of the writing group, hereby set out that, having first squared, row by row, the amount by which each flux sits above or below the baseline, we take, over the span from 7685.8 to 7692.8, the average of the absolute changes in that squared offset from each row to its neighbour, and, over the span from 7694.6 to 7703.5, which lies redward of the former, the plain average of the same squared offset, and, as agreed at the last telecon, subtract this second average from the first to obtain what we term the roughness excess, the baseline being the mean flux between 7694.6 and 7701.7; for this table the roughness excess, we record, -0.09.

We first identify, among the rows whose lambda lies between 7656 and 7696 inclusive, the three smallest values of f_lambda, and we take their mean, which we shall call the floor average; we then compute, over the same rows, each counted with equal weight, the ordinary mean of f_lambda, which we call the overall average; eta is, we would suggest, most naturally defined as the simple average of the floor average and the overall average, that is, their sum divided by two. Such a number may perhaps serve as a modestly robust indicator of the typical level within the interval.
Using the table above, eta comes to 6.92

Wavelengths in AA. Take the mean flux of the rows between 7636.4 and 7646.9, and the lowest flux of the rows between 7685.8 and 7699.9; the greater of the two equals 7.44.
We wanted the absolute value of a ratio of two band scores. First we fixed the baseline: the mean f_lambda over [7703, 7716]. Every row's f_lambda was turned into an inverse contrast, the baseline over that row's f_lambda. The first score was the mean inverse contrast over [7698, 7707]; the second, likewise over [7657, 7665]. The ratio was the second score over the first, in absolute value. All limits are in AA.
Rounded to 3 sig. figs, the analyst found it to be 1.03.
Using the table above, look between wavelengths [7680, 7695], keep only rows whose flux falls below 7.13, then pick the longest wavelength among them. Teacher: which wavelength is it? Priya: 7693.72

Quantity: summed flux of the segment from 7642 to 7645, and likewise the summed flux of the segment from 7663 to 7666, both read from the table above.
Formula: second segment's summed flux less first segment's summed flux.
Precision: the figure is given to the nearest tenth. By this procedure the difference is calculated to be -0.8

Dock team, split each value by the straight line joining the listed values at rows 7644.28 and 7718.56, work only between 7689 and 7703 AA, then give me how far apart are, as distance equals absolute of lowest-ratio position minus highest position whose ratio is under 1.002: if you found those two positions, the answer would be 5.3 AA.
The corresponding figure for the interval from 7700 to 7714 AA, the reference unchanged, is 0.0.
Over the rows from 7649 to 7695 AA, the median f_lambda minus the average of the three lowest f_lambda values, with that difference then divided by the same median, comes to 0.055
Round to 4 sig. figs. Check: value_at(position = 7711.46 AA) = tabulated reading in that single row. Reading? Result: 7.193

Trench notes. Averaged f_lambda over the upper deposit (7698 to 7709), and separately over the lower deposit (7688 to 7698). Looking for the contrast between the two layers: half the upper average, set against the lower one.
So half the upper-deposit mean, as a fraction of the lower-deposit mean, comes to 0.52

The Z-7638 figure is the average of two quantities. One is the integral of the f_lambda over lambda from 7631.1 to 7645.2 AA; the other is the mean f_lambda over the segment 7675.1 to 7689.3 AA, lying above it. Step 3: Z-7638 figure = 57.1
